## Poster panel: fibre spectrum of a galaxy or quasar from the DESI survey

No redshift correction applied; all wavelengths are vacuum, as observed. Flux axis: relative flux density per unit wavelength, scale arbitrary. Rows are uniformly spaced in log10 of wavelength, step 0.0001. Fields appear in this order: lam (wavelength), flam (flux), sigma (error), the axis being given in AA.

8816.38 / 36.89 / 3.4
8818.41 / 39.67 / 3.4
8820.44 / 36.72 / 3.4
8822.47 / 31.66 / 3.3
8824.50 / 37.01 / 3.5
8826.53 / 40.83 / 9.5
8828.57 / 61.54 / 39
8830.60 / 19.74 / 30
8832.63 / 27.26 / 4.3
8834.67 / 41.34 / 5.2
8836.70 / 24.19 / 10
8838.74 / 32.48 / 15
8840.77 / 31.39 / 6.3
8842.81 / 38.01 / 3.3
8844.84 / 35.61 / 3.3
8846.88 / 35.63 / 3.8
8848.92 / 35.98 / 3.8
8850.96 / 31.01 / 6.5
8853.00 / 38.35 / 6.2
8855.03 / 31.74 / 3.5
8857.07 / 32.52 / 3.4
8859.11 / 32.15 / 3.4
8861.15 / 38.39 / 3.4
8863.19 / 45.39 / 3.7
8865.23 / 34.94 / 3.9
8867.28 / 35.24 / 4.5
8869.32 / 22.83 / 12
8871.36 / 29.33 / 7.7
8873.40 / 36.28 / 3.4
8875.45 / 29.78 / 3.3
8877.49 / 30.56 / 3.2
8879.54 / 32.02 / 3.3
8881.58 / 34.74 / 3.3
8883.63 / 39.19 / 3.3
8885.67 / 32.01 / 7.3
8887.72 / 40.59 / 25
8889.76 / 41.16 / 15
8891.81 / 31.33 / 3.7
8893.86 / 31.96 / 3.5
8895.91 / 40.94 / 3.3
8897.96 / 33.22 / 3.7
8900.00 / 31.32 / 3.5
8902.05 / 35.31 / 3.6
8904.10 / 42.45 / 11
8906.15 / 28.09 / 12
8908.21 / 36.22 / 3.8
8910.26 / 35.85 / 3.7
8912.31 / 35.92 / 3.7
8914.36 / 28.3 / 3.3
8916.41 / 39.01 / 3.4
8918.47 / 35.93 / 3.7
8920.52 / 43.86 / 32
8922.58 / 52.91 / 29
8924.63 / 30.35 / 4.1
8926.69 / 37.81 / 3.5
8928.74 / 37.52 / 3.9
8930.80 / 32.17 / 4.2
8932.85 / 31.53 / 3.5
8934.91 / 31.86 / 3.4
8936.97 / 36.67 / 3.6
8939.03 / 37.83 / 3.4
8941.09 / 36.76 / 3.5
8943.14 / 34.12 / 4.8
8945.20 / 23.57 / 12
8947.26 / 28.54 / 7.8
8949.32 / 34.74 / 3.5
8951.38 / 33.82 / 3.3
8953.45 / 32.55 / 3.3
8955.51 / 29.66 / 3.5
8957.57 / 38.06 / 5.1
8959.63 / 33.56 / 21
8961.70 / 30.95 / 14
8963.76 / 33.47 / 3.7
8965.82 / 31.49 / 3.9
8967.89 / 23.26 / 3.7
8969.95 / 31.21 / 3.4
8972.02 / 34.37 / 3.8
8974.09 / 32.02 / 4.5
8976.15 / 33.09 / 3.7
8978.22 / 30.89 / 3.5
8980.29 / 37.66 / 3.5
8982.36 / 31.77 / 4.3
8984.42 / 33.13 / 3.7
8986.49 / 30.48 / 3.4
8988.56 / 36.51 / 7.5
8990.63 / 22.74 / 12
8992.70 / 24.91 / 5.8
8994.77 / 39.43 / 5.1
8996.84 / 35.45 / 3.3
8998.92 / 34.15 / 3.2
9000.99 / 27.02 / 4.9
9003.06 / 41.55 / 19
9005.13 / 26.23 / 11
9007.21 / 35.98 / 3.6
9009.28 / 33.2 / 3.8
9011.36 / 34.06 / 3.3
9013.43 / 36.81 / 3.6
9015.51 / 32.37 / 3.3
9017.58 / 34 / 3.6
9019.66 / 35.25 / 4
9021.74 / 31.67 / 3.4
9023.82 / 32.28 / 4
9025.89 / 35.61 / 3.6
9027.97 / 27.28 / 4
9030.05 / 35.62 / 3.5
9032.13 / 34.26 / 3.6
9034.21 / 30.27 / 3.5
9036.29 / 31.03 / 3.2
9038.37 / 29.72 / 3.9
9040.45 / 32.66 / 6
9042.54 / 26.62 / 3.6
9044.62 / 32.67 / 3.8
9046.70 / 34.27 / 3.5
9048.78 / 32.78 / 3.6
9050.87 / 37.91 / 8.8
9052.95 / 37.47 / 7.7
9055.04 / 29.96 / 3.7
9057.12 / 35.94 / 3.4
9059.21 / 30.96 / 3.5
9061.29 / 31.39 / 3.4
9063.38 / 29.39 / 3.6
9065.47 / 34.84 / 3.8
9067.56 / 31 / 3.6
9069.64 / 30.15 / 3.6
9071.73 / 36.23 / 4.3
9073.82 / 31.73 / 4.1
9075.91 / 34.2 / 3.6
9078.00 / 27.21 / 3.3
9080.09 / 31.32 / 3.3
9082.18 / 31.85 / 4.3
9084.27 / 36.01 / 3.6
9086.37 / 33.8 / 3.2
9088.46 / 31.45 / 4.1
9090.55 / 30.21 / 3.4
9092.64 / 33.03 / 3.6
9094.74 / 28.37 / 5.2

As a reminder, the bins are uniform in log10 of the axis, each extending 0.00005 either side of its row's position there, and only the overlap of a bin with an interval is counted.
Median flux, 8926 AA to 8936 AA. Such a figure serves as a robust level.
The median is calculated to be 32.2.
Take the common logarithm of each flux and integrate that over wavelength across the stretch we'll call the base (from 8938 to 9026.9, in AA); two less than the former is 132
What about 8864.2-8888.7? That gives 35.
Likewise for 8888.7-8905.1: 23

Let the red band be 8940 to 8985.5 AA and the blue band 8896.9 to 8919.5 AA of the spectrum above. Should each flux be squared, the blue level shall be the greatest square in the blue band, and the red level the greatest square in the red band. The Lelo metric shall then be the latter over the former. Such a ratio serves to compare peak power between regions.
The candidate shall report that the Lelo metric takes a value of 0.80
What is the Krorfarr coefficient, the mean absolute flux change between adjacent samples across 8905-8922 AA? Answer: 5.4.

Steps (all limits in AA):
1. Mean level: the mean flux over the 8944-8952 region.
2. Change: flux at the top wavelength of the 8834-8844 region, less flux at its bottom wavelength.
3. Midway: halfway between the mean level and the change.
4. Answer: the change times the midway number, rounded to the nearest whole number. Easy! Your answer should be -45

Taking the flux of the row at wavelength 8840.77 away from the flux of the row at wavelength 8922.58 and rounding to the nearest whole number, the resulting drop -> 22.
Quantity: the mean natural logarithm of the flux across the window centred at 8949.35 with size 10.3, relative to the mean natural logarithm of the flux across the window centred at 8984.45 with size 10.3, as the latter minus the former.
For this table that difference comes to 0.11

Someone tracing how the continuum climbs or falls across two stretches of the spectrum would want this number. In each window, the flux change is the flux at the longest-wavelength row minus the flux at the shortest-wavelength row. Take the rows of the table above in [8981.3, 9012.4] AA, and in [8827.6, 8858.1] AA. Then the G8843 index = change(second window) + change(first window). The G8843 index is -27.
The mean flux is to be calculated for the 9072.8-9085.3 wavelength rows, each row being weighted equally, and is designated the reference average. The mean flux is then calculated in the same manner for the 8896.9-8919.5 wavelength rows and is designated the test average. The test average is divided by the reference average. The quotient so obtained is 1.08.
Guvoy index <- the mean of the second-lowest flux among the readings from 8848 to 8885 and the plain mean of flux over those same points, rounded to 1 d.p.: 31.6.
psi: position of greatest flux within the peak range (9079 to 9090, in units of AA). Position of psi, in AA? 9084.27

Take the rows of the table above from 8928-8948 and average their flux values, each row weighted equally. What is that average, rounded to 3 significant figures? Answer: 33.1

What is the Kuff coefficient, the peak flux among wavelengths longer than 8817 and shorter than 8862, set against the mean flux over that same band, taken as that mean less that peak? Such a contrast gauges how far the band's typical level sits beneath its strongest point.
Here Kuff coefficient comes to -26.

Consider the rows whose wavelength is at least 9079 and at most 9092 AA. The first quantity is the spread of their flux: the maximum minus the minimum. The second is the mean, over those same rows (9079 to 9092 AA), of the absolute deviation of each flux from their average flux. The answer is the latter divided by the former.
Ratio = 0.283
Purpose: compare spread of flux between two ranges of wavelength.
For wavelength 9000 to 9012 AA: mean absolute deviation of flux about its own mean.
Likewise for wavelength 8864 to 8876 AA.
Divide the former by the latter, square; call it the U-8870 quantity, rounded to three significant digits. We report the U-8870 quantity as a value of 1.08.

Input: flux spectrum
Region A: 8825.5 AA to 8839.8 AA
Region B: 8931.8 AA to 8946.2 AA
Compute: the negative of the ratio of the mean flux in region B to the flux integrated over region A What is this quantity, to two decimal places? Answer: -0.07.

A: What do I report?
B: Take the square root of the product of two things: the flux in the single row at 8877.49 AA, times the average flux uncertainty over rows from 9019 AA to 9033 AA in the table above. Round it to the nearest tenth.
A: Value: 10.7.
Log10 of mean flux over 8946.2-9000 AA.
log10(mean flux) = 1.51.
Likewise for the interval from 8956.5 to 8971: 1.50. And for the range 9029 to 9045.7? 1.50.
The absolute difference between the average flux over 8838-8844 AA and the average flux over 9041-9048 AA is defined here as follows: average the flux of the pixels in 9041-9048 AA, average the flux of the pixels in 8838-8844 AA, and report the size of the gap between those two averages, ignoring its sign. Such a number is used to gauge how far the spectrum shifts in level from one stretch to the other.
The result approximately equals 2.8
